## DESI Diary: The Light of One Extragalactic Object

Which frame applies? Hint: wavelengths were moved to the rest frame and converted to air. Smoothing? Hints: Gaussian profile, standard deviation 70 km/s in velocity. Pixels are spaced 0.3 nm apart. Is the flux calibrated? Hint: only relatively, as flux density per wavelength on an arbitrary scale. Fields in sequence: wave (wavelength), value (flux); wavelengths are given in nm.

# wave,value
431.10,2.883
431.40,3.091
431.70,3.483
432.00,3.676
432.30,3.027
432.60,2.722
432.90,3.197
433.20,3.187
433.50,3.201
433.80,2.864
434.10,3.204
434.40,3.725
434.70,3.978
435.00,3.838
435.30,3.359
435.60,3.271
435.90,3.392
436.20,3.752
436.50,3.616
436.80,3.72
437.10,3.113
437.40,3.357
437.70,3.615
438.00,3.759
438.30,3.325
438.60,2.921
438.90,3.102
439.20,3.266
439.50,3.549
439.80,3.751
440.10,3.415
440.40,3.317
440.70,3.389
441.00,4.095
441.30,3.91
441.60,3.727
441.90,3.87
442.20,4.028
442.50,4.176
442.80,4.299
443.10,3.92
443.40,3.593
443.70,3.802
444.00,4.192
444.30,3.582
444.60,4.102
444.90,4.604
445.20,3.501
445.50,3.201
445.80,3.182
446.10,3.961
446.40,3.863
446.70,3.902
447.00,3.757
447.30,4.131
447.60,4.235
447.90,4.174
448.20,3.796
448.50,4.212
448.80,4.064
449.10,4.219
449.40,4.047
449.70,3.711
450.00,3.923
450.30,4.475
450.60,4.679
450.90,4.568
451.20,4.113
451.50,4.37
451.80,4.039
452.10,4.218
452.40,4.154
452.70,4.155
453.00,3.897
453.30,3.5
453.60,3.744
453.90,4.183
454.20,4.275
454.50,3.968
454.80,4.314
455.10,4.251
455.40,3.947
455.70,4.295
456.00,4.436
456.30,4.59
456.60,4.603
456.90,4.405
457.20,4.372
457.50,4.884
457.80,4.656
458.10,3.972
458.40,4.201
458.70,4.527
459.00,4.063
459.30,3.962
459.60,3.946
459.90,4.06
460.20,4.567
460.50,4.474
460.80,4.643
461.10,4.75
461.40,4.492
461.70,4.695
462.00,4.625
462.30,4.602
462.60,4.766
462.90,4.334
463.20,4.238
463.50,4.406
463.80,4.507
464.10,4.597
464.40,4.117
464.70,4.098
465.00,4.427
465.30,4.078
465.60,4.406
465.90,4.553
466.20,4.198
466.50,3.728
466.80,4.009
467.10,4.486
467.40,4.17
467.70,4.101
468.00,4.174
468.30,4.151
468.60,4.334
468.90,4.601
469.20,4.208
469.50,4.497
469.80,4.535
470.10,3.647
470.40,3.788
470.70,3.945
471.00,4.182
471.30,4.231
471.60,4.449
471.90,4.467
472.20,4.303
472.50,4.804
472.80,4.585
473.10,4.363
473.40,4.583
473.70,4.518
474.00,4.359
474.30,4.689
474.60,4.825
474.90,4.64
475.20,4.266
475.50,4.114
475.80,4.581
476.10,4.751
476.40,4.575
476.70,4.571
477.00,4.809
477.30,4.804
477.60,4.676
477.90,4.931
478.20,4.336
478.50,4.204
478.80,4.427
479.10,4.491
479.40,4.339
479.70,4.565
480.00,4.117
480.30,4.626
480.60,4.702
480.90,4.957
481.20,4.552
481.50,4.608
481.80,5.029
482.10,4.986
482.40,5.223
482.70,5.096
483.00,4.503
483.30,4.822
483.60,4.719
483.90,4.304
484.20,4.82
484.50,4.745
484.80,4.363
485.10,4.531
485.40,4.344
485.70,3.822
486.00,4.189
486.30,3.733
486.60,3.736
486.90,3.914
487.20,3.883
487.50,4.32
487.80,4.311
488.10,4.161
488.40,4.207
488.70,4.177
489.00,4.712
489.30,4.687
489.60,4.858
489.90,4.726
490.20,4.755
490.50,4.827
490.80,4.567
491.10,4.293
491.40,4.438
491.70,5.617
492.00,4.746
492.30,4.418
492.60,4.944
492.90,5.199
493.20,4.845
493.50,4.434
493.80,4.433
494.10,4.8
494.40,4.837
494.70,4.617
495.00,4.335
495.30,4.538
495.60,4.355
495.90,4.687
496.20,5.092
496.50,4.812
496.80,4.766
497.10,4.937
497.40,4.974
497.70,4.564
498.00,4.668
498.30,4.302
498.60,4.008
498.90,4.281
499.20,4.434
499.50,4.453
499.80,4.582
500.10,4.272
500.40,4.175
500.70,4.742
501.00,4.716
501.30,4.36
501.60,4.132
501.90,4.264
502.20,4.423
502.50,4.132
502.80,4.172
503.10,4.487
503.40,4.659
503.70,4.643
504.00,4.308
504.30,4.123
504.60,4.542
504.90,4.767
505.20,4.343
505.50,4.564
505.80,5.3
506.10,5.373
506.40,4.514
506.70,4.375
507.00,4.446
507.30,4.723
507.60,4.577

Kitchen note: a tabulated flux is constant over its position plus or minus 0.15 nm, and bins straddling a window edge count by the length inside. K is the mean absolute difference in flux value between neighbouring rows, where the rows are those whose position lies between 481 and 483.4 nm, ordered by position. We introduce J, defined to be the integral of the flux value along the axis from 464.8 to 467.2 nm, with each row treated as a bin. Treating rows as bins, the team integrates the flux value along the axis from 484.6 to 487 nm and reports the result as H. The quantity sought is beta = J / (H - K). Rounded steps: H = 9.8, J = 10.1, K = 0.26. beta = 1.06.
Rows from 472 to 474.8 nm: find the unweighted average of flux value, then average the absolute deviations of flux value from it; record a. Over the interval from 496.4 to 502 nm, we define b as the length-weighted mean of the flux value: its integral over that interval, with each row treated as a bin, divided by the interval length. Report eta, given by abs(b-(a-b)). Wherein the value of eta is 8.8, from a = 0.15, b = 4.50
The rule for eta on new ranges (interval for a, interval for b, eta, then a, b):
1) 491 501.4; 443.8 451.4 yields 7.8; 0.26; 4.01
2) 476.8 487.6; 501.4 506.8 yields 8.7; 0.31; 4.51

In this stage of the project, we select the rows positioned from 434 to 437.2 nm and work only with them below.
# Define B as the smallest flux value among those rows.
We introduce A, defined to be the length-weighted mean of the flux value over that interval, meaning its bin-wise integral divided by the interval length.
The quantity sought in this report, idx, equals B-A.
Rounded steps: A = 3.6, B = 3.113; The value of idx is -0.44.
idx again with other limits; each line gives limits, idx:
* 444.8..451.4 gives -0.83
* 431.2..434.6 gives -0.50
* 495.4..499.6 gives -0.59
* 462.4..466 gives -0.30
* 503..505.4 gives -0.36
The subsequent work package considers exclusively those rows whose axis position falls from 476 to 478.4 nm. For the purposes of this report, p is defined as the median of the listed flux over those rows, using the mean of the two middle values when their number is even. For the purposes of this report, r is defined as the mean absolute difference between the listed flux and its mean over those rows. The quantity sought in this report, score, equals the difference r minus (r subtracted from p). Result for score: -4.4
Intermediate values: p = 4.7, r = 0.14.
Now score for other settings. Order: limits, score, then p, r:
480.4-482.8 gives -4.6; 5.0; 0.21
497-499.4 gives -4.0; 4.5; 0.26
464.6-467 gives -3.7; 4.1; 0.21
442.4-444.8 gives -3.5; 4.0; 0.23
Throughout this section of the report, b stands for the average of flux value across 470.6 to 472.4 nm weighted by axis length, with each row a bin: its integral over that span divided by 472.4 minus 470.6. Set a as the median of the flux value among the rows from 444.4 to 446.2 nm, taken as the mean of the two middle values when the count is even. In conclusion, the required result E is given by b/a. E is 1.15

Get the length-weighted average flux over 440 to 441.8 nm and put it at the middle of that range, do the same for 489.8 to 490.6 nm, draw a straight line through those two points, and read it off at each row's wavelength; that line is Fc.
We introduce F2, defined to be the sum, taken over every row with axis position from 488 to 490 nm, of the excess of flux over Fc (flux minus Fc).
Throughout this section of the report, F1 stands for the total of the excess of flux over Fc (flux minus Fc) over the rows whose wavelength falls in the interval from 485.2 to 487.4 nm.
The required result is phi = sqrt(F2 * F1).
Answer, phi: 2.9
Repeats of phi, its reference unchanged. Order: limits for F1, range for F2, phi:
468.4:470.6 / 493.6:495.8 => 1.0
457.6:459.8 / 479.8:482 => 0.8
